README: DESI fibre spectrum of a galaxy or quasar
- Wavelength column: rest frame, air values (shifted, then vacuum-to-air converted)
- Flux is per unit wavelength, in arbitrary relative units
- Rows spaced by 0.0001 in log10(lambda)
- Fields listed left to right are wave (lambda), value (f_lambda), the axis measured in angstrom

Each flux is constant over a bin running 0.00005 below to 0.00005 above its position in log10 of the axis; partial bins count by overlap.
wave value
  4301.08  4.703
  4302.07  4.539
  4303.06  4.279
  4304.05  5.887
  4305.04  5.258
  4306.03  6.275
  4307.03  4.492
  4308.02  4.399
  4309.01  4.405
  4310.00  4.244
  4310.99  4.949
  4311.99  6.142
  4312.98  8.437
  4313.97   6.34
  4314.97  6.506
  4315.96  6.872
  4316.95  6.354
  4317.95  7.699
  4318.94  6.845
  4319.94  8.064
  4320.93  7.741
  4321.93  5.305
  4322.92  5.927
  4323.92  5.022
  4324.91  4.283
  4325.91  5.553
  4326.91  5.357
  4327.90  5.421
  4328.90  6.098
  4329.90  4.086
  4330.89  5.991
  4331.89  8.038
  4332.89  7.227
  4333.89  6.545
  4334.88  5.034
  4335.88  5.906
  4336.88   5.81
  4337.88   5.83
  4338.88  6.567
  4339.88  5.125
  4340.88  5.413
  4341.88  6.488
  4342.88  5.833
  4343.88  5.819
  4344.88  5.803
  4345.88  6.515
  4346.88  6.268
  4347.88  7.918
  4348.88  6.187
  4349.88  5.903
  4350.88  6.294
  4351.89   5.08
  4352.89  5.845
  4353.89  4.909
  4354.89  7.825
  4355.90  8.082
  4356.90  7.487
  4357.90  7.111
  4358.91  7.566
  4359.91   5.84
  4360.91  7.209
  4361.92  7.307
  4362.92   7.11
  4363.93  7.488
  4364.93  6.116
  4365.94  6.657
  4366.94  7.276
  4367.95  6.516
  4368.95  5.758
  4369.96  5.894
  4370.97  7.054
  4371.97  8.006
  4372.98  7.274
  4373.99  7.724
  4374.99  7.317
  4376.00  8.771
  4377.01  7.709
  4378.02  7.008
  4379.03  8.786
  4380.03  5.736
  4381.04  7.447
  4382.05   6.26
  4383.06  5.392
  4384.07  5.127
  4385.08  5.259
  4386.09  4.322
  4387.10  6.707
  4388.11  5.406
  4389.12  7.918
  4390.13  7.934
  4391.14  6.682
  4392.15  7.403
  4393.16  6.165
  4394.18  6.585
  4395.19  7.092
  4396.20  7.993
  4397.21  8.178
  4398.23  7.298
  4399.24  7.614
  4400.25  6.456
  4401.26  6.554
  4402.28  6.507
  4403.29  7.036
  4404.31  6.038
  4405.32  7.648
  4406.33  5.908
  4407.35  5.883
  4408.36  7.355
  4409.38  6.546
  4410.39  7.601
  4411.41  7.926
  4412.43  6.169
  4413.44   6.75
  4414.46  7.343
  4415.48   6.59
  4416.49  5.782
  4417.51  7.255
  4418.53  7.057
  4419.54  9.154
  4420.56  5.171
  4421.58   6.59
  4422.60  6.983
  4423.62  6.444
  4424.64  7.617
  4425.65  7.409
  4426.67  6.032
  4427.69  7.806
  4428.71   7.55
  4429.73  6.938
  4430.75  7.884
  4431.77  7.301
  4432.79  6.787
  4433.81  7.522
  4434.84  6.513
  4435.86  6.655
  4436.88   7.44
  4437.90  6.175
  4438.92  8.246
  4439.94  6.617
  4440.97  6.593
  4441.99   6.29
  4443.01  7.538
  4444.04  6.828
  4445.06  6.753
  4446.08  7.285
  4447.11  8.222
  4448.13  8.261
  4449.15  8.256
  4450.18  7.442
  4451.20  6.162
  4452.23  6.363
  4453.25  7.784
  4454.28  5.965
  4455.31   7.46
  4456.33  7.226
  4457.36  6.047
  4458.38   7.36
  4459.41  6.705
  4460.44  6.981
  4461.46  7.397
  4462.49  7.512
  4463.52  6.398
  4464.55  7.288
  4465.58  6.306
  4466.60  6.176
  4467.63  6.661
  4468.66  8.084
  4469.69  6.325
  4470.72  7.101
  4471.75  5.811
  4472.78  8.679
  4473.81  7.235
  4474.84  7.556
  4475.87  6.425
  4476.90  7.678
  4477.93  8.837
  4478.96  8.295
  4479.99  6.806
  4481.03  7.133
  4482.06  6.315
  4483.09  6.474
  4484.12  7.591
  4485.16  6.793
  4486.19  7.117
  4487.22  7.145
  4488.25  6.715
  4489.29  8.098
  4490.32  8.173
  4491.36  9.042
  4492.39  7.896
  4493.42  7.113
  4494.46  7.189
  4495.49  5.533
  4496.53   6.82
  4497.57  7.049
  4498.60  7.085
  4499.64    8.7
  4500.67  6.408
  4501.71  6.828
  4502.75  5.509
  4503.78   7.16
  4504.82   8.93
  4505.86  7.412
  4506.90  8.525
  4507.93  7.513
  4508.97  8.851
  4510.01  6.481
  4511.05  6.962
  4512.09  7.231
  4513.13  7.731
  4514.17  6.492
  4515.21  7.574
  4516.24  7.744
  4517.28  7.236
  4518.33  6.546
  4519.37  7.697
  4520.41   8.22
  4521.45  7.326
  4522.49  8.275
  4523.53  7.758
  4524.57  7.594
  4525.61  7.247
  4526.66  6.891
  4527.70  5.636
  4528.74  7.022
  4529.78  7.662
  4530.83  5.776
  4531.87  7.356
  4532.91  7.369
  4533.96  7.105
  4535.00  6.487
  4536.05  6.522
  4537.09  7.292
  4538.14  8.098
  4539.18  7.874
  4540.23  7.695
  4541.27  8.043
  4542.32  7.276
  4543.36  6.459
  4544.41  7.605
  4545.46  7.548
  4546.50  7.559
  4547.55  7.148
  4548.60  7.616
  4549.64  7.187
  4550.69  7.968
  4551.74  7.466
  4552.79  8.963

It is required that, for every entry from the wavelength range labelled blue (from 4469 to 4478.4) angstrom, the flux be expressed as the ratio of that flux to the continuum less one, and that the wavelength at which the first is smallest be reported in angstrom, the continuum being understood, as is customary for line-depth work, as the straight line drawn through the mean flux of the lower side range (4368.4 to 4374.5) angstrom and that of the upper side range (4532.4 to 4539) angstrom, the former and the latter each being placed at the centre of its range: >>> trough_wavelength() 4471.75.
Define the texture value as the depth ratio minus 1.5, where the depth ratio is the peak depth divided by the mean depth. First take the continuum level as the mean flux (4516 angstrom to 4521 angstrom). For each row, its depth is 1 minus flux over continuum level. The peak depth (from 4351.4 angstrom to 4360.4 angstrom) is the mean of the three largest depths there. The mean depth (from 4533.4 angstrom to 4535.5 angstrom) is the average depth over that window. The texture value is 2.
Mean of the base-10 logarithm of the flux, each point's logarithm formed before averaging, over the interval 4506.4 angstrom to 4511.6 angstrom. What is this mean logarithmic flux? 0.882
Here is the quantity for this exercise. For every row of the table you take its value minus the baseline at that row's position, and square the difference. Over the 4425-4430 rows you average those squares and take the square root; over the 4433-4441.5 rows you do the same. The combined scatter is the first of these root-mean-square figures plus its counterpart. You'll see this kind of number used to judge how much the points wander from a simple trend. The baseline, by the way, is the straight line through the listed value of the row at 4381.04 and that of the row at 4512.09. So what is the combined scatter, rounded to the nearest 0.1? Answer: 1.4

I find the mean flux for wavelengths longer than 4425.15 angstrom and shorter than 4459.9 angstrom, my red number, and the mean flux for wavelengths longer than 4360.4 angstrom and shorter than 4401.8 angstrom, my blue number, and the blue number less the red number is -0.21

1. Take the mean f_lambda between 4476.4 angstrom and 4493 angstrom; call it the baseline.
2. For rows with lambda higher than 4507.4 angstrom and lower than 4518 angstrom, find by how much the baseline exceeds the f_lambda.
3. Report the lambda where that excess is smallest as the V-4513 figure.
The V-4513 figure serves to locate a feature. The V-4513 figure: 4508.97 angstrom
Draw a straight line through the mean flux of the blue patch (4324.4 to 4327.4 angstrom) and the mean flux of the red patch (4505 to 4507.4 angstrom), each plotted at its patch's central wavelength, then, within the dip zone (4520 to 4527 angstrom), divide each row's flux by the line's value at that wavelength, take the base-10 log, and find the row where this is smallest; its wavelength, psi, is 4526.66 angstrom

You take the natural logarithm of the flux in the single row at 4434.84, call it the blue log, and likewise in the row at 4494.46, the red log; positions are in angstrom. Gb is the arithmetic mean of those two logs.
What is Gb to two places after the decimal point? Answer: 1.92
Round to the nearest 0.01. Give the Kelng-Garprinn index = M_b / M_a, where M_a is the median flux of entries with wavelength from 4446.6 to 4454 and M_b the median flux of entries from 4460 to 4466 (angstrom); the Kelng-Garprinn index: 0.92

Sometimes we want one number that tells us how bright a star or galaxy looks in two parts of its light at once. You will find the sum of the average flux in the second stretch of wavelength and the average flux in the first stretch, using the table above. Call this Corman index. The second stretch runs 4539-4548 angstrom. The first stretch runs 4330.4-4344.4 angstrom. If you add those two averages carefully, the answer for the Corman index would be 13.6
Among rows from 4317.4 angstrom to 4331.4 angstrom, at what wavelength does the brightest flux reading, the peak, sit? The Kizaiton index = 4319.94 angstrom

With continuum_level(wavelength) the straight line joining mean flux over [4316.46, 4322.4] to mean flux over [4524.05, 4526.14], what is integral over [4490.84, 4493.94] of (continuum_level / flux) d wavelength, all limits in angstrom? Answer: 2.87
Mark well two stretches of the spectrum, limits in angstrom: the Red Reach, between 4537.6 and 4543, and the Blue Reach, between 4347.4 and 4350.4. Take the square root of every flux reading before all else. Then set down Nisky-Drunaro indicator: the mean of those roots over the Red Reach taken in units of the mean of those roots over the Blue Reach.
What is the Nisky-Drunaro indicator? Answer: 1.08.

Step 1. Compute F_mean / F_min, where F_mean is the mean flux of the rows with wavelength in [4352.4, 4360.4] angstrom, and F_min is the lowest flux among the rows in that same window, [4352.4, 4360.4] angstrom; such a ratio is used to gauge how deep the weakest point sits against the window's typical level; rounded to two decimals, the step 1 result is 1.39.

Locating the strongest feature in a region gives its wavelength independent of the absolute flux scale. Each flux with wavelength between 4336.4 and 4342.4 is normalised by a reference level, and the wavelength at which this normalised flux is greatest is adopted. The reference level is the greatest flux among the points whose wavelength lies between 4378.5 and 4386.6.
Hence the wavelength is 4338.88 angstrom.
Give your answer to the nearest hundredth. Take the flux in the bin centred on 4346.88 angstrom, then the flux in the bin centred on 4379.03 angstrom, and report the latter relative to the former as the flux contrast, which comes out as 1.40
